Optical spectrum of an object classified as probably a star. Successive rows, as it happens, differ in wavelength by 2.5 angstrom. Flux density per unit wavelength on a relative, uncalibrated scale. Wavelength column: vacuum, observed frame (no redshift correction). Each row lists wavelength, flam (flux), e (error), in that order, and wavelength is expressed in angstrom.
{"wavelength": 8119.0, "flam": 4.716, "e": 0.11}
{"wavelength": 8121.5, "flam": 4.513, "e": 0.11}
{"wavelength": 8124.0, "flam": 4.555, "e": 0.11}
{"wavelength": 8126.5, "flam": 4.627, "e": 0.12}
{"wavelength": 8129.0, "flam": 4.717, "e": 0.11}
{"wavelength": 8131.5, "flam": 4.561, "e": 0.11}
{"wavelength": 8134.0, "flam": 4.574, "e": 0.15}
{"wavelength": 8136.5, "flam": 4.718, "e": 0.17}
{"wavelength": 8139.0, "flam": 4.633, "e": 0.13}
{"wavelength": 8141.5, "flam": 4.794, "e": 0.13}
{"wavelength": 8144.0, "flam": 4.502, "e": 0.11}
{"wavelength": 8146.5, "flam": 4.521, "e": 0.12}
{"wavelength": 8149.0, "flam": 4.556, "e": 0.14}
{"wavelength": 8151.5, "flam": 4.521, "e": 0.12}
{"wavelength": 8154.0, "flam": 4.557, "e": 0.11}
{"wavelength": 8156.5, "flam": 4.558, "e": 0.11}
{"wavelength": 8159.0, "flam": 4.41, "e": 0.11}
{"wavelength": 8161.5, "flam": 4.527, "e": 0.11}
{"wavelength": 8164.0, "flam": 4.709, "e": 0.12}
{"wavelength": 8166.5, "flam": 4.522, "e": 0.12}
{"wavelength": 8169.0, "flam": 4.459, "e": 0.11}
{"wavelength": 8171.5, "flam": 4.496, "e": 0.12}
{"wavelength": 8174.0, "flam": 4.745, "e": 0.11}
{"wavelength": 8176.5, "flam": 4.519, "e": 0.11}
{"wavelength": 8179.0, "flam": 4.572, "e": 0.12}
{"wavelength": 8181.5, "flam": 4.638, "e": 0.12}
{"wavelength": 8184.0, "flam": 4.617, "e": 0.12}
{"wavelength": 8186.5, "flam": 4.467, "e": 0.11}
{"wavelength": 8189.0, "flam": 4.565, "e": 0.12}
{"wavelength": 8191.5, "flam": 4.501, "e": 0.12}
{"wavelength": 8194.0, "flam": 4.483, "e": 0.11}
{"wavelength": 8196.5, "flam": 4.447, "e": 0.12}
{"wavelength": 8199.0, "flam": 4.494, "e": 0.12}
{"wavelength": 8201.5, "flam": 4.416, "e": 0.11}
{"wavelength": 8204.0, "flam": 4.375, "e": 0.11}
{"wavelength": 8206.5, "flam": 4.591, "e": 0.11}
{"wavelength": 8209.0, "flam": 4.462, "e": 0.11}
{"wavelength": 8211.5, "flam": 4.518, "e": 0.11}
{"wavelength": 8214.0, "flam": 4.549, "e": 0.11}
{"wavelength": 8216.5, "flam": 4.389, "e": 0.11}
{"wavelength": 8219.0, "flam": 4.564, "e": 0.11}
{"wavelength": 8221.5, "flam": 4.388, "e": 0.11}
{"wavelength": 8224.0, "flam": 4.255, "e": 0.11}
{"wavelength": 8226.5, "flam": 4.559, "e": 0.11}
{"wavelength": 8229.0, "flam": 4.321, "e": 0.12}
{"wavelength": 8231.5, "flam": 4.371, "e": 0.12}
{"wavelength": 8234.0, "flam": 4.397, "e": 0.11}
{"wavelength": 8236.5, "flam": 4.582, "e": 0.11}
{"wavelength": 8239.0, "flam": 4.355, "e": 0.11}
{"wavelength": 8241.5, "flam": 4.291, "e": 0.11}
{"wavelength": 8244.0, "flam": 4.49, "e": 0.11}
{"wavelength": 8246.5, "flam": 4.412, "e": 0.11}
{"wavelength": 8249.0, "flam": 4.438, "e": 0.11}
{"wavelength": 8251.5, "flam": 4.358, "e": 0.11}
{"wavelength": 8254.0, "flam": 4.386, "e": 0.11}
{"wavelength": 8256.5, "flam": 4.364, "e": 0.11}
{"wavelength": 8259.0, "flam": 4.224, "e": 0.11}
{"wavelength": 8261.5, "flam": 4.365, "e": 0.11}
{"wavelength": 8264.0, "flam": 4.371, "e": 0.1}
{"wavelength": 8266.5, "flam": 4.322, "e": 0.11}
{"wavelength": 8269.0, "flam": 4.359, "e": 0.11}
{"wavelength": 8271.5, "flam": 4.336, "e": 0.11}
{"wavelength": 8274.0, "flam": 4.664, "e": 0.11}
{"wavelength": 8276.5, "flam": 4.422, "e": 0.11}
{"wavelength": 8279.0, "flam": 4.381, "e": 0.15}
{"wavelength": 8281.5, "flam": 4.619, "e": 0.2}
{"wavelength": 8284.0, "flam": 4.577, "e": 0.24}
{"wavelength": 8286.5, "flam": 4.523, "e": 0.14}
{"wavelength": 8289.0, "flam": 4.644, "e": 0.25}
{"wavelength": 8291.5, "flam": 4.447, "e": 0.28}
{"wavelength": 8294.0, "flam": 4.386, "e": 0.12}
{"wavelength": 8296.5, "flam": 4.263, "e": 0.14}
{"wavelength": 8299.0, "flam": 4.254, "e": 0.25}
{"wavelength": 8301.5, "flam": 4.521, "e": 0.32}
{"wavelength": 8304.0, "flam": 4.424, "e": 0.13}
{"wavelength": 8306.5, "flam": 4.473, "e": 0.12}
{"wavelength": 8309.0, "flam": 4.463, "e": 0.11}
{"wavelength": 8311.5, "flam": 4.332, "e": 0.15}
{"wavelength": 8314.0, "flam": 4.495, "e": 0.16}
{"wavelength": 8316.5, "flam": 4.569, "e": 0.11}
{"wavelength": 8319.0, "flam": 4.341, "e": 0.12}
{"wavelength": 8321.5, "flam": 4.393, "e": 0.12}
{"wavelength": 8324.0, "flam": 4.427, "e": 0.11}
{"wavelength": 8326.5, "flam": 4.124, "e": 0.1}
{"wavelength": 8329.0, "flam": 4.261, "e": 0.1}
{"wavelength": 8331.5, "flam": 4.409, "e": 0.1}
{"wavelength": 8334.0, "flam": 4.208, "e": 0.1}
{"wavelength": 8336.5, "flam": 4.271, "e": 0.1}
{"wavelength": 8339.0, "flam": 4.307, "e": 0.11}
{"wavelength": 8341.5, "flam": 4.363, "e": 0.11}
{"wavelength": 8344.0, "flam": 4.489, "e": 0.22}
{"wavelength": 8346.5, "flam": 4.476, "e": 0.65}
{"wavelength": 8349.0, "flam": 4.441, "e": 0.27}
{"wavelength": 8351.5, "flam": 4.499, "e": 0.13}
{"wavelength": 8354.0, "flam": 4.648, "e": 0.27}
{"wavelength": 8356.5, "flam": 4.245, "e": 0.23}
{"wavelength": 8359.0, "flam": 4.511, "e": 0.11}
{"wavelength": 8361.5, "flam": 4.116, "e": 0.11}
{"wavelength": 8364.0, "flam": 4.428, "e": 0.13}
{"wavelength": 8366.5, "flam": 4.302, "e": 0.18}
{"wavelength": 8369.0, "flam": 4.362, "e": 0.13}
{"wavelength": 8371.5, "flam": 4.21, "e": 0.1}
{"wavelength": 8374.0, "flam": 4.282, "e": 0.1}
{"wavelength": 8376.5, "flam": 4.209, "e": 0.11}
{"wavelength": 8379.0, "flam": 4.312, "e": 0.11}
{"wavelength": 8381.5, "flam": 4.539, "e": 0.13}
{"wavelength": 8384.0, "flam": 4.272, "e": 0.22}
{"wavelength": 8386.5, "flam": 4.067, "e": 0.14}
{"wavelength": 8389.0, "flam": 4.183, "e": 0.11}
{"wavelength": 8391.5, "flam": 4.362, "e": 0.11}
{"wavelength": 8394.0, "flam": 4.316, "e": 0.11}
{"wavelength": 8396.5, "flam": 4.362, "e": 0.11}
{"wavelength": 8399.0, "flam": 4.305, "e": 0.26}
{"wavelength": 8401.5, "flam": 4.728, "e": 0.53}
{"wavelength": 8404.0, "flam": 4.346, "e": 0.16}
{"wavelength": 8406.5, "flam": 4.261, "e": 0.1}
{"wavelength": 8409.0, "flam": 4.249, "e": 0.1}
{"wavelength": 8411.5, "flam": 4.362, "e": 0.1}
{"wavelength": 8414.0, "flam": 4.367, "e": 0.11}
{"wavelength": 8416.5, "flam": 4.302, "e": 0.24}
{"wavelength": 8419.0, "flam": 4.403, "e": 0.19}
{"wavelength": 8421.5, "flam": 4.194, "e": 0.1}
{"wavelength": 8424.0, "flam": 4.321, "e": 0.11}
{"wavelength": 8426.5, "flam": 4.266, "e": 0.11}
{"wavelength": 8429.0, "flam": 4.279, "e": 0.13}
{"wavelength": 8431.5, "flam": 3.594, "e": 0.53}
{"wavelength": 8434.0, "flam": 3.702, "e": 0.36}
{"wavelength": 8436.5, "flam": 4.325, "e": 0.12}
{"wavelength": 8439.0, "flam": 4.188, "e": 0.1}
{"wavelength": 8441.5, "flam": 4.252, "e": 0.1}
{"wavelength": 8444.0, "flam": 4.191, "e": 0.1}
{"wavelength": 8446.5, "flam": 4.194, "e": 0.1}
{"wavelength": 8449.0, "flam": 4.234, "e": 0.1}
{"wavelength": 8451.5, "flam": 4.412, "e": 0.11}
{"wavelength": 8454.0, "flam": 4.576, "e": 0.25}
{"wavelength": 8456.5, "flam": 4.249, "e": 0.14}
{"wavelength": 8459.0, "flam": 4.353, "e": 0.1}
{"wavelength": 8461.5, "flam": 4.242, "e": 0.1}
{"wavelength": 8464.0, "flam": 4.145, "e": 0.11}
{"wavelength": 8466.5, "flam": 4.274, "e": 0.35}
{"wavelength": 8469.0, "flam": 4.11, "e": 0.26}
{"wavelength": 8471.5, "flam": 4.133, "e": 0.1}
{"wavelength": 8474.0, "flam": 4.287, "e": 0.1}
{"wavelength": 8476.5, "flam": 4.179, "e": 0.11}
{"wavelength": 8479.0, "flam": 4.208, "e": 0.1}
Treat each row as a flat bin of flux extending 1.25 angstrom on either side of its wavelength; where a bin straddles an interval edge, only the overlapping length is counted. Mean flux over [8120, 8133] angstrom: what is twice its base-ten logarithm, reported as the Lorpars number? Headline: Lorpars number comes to 1.32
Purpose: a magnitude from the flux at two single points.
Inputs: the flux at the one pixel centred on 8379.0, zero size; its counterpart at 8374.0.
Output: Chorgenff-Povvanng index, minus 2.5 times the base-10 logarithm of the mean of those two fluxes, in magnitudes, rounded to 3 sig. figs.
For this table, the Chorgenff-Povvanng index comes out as -1.58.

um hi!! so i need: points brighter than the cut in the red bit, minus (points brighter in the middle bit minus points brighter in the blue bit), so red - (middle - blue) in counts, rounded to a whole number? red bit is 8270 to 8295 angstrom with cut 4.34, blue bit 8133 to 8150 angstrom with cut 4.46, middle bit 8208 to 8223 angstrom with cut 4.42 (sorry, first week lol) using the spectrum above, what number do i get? 12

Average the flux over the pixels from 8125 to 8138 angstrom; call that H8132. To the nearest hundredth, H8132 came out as 4.64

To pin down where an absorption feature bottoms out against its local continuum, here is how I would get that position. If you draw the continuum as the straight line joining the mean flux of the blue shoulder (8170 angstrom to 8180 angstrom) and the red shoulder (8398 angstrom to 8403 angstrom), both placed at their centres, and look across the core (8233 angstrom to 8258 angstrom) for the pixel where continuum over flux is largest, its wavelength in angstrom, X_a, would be 8241.5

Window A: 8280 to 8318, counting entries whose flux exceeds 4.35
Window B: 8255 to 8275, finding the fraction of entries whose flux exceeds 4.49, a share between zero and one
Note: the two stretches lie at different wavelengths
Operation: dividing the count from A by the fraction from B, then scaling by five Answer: 480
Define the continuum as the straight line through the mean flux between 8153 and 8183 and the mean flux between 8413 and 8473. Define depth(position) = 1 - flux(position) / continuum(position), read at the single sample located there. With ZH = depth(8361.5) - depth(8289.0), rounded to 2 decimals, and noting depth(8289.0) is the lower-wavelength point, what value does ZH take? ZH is 0.10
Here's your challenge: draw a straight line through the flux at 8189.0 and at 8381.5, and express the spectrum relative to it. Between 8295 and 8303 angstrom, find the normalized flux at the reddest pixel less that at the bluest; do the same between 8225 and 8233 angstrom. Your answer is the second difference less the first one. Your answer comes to -0.098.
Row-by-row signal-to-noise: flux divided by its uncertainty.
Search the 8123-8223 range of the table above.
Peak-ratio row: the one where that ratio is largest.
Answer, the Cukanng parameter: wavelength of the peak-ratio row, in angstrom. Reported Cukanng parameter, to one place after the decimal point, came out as 8174.0 angstrom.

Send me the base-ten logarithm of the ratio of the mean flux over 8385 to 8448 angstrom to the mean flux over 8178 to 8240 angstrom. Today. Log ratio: -0.023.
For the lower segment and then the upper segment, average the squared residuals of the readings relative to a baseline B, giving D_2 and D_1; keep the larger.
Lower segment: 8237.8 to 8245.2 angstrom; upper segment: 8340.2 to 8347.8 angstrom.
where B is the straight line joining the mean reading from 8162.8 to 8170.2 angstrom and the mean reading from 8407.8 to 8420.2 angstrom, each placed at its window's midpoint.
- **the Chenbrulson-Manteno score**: 0.021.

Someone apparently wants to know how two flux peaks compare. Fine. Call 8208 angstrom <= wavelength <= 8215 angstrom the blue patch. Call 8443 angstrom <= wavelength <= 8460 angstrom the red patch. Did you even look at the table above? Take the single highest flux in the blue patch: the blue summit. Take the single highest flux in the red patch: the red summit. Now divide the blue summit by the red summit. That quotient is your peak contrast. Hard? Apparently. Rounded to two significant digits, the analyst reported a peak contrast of 0.99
